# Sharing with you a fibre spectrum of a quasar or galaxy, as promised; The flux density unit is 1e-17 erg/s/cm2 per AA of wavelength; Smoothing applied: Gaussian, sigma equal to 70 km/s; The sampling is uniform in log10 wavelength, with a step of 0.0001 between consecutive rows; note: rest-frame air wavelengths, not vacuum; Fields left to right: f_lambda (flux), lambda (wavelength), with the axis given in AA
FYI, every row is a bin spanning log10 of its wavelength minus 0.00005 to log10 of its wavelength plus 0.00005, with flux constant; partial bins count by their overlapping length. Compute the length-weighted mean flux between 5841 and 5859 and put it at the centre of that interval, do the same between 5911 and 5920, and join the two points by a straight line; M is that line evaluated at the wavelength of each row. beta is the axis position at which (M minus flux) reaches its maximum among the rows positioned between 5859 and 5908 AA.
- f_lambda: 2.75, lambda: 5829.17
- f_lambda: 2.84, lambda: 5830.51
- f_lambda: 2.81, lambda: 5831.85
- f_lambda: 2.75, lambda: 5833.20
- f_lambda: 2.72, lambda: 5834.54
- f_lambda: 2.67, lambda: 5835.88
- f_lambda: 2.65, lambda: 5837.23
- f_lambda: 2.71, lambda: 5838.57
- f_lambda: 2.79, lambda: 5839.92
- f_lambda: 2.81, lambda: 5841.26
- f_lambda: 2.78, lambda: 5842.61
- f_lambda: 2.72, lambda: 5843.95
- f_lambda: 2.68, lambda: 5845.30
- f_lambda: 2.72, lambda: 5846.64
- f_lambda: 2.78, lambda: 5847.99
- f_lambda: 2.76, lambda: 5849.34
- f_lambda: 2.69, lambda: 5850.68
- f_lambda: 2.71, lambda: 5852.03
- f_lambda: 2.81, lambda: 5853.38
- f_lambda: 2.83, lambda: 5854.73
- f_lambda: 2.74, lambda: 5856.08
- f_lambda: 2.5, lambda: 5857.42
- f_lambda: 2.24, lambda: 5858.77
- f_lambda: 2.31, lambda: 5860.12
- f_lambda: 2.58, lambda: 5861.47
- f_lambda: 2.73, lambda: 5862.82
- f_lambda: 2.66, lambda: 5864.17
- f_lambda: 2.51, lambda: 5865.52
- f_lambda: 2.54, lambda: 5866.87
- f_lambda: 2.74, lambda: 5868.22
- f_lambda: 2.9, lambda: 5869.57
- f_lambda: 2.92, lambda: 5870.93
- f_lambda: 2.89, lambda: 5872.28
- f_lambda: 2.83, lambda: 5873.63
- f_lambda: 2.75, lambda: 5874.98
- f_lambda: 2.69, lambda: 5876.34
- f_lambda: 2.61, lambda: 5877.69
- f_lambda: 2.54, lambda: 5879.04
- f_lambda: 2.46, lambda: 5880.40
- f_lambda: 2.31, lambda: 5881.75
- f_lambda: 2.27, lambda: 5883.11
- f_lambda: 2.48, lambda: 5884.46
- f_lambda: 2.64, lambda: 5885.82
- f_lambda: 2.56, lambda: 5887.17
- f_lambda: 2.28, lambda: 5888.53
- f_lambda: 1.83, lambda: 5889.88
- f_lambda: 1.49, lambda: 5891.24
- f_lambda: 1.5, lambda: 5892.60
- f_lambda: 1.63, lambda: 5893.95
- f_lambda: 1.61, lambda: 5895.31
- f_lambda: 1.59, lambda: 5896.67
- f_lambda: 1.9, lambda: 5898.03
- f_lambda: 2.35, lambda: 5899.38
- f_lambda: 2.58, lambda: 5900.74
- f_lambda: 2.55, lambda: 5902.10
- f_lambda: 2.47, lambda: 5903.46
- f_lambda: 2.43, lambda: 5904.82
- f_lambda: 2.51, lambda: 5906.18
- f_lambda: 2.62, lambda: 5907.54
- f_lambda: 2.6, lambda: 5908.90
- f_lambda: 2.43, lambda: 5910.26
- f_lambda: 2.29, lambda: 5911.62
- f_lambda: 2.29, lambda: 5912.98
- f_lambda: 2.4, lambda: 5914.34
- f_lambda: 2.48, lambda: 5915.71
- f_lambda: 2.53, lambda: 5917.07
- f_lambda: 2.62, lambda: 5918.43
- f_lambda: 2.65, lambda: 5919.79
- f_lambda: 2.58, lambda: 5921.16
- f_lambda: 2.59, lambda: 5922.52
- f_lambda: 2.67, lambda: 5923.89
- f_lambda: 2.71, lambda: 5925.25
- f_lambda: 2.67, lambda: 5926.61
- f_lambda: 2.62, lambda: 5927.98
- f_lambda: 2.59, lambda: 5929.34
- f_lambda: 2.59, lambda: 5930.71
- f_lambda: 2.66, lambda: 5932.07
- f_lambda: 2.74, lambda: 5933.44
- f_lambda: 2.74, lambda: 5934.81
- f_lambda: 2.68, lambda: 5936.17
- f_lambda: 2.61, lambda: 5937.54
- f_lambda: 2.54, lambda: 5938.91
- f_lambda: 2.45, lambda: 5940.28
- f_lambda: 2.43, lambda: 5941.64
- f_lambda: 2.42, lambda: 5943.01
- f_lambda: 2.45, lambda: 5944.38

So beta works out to 5891.24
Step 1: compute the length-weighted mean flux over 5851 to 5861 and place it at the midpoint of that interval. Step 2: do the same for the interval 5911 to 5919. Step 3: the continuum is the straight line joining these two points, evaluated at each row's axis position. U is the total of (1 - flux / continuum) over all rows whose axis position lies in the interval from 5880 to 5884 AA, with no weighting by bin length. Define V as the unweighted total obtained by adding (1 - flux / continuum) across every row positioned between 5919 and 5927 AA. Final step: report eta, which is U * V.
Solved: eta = -0.1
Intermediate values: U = 0.21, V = -0.58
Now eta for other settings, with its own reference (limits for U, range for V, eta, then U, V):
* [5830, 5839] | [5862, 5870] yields 0.1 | -0.22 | -0.27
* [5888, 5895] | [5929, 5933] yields -0.4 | 1.51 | -0.28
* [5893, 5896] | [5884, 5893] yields 0.8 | 0.70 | 1.10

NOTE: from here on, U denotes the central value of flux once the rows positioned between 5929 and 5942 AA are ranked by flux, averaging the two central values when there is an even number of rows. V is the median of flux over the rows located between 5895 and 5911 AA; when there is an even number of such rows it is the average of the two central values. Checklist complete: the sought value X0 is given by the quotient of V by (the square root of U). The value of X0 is 1.52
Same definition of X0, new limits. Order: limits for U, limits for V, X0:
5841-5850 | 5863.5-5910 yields 1.52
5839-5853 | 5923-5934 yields 1.61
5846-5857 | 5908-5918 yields 1.47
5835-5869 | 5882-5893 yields 1.38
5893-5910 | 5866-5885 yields 1.69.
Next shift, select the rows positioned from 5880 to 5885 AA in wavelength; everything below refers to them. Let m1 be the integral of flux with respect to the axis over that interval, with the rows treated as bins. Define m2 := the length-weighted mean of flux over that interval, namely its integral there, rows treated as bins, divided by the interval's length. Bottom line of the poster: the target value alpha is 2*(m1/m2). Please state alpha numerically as 10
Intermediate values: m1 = 12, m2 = 2.37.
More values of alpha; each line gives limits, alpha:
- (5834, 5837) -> 6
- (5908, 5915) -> 14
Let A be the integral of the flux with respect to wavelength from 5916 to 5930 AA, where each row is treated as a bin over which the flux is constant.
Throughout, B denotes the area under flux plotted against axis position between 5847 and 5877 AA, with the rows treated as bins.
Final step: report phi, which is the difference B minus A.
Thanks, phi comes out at 44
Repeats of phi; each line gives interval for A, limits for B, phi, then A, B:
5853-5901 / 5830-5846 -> -72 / 116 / 44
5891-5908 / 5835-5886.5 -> 101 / 36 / 137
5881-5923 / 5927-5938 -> -67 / 96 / 29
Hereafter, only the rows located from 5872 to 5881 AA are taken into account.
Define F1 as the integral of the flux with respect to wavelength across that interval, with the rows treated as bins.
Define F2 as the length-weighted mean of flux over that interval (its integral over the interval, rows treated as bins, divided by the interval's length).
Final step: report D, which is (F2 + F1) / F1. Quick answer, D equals 1.11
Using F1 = 24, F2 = 2.67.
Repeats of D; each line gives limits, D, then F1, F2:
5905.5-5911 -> 1.18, 14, 2.54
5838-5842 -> 1.25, 11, 2.77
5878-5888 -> 1.10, 25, 2.47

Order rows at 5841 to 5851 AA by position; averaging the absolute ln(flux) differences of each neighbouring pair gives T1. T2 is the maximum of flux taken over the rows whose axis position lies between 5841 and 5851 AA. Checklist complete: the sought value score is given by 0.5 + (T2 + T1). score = 3.33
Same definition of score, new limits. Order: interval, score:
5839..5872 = 3.46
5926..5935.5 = 3.25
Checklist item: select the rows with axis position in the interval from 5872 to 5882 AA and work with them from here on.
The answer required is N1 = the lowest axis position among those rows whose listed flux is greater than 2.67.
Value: 5872.28 AA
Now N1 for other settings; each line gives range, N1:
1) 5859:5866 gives 5862.82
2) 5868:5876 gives 5868.22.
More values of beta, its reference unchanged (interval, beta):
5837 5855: 5837.23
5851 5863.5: 5858.77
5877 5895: 5891.24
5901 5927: 5911.62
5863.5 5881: 5865.52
